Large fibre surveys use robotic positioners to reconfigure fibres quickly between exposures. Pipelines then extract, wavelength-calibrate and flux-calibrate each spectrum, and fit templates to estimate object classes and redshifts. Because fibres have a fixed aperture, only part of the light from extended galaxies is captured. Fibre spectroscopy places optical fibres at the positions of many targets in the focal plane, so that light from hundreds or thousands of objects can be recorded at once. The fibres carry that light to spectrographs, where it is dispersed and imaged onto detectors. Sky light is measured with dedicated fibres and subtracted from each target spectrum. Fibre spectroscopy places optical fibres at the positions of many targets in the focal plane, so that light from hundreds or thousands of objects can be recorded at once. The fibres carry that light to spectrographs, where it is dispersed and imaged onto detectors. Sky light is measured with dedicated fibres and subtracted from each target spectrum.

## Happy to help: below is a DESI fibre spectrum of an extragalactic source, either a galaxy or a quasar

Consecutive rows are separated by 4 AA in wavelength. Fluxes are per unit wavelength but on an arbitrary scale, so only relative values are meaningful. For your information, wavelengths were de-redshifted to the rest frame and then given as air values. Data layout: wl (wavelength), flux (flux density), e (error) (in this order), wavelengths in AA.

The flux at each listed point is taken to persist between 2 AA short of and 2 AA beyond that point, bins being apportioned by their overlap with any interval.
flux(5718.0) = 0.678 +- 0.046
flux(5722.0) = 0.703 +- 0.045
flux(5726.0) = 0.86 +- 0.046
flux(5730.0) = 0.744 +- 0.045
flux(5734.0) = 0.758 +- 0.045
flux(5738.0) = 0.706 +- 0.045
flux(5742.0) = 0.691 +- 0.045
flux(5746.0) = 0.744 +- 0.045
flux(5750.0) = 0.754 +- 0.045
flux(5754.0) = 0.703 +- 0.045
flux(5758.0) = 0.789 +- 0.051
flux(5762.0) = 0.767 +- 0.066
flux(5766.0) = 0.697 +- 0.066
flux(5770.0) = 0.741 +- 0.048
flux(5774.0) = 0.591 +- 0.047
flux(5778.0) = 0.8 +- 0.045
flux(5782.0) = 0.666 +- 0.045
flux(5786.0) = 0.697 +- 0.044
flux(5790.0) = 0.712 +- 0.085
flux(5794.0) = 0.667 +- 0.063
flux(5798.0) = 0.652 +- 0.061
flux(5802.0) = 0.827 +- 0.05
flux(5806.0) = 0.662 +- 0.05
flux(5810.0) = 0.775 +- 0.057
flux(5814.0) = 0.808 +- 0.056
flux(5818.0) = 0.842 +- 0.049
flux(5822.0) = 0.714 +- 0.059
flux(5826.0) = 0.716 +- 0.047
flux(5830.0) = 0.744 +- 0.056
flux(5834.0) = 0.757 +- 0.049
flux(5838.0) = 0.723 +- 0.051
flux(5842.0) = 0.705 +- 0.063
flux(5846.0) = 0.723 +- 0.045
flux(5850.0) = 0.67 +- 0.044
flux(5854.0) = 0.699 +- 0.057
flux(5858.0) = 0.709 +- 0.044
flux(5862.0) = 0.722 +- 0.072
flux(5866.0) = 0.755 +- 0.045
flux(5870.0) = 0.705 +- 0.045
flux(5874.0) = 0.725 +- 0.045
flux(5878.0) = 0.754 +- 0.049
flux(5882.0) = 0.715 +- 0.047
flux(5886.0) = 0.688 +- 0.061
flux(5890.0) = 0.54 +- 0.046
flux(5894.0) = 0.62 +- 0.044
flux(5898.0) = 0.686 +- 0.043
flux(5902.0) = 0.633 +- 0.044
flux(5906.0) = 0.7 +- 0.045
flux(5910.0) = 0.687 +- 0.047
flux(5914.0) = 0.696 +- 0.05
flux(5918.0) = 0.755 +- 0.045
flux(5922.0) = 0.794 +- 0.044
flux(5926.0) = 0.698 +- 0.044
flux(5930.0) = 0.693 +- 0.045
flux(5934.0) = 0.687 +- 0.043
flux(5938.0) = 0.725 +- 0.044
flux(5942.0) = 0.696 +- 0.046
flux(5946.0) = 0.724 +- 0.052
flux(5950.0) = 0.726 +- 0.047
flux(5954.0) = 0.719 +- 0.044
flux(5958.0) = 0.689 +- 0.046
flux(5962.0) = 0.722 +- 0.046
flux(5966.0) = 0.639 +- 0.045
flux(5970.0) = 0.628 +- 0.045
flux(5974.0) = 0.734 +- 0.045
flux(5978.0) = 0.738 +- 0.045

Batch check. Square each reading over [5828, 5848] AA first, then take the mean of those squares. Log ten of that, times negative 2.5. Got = 0.68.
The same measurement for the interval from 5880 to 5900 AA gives 0.93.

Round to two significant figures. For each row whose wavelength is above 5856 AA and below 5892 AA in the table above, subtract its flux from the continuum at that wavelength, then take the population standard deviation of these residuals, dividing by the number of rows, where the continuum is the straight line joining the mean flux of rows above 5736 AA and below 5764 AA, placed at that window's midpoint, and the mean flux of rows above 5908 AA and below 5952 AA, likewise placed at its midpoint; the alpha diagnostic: 0.060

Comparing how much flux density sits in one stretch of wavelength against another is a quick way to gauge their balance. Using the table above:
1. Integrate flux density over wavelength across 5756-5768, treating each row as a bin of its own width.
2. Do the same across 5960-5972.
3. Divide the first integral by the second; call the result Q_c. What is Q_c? 1.13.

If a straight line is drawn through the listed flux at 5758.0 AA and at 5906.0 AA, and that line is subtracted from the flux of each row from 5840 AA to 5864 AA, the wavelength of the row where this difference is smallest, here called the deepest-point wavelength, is 5850.0 AA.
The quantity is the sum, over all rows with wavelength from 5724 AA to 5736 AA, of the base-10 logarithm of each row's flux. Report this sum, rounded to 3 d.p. -0.314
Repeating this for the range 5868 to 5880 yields -0.414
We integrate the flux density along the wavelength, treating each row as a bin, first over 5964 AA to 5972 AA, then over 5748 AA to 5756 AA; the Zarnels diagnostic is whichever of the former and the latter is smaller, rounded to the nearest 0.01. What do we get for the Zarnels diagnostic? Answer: 5.07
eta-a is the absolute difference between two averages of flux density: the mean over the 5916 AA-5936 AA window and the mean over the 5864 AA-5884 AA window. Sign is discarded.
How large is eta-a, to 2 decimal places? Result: 0.01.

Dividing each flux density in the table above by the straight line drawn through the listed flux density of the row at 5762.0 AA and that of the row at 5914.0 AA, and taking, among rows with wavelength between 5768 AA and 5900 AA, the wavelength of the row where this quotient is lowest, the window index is 5890.0 AA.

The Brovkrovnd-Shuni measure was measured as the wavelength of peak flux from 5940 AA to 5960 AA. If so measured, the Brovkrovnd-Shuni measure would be 5950.0 AA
